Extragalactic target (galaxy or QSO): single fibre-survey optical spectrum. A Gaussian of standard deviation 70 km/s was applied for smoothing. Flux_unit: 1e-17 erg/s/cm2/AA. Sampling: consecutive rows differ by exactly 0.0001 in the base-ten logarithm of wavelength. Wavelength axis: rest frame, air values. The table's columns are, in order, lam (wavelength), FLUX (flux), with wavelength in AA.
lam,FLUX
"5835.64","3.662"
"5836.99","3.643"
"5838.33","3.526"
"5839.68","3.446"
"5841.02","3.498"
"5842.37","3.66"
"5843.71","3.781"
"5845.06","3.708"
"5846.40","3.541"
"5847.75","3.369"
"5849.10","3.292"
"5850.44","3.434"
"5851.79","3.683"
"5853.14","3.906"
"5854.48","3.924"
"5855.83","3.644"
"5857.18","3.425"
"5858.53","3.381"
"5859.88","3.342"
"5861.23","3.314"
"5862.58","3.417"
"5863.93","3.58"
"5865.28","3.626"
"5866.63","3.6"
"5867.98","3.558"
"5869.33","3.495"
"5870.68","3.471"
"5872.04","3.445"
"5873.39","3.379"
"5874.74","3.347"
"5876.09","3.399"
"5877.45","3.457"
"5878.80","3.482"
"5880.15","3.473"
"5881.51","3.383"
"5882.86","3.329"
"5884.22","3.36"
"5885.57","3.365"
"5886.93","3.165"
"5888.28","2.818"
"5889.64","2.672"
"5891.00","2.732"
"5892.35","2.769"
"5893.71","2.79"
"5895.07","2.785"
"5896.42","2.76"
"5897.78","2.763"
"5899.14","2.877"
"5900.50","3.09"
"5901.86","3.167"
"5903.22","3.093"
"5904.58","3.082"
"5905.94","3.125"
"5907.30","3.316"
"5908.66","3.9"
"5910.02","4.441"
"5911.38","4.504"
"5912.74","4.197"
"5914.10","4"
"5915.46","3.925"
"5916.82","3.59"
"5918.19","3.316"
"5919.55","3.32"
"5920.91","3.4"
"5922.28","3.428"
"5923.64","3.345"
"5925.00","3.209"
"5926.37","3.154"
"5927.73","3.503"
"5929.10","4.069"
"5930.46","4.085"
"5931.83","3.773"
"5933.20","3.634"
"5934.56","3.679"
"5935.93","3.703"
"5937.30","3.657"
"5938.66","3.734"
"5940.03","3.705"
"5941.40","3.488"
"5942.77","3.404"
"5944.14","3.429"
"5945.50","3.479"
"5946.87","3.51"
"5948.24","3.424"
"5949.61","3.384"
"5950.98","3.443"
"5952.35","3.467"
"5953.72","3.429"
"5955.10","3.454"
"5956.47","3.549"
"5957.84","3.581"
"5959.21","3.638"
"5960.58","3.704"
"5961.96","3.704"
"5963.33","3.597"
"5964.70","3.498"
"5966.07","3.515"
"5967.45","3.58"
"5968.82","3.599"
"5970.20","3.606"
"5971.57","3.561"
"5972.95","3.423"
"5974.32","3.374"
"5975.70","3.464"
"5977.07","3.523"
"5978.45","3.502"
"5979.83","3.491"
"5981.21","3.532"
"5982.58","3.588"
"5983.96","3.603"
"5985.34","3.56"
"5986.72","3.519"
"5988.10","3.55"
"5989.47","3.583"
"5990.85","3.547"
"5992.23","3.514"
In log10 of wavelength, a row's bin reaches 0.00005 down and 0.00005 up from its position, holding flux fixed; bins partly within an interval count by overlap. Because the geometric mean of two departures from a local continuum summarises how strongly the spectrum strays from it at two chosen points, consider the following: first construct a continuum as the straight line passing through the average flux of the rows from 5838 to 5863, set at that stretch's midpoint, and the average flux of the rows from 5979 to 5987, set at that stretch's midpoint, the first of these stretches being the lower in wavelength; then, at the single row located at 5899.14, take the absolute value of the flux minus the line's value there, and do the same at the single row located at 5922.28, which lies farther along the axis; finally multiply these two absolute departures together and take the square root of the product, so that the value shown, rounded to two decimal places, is 0.28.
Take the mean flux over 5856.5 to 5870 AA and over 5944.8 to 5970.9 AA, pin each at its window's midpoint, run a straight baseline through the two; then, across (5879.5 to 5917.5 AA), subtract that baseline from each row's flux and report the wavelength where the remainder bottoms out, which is 5889.64 AA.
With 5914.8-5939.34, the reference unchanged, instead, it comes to 5926.37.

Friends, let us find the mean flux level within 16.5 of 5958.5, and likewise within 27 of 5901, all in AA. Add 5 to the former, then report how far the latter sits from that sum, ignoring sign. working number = 5.19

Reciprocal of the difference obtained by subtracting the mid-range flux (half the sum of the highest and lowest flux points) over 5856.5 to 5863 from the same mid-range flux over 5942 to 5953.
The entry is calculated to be 13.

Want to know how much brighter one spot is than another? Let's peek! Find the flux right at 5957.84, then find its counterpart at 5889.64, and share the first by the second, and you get 1.34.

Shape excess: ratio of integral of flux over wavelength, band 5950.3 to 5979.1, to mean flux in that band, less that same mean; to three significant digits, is 25.3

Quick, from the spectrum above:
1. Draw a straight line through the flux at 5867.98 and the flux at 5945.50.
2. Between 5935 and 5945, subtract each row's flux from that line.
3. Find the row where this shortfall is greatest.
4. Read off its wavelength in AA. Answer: 5942.77 AA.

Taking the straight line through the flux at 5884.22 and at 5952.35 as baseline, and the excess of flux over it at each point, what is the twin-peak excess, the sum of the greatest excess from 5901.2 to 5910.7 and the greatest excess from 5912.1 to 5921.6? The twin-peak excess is 1.8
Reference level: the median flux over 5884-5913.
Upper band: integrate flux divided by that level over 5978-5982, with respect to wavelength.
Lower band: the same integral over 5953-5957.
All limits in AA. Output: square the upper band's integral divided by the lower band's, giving 1.03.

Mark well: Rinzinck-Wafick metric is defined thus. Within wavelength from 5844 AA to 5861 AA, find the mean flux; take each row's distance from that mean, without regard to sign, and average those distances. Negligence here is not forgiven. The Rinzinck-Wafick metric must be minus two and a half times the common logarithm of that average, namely 1.8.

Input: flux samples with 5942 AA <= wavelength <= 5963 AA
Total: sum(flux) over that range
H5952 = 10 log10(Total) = 17.21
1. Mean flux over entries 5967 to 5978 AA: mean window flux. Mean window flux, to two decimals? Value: 3.52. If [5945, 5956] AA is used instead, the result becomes 3.45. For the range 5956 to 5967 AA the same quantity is 3.60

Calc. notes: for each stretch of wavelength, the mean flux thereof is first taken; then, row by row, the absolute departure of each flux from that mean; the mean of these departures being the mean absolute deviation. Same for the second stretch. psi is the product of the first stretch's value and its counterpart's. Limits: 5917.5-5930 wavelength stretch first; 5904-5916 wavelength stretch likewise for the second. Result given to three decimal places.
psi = 0.073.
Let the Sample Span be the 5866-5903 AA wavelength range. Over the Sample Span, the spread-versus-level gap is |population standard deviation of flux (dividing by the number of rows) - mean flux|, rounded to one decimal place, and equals 2.9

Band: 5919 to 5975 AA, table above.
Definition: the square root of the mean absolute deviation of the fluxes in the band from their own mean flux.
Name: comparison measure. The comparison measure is 0.4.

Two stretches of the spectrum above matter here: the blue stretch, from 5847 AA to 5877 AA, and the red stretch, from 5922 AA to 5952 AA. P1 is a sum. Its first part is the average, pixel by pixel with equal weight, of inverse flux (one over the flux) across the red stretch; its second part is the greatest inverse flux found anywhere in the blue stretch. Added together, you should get 0.59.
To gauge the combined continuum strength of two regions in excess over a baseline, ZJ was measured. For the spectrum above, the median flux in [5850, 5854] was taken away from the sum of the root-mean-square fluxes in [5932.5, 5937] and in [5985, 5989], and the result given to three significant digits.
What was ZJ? 3.53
